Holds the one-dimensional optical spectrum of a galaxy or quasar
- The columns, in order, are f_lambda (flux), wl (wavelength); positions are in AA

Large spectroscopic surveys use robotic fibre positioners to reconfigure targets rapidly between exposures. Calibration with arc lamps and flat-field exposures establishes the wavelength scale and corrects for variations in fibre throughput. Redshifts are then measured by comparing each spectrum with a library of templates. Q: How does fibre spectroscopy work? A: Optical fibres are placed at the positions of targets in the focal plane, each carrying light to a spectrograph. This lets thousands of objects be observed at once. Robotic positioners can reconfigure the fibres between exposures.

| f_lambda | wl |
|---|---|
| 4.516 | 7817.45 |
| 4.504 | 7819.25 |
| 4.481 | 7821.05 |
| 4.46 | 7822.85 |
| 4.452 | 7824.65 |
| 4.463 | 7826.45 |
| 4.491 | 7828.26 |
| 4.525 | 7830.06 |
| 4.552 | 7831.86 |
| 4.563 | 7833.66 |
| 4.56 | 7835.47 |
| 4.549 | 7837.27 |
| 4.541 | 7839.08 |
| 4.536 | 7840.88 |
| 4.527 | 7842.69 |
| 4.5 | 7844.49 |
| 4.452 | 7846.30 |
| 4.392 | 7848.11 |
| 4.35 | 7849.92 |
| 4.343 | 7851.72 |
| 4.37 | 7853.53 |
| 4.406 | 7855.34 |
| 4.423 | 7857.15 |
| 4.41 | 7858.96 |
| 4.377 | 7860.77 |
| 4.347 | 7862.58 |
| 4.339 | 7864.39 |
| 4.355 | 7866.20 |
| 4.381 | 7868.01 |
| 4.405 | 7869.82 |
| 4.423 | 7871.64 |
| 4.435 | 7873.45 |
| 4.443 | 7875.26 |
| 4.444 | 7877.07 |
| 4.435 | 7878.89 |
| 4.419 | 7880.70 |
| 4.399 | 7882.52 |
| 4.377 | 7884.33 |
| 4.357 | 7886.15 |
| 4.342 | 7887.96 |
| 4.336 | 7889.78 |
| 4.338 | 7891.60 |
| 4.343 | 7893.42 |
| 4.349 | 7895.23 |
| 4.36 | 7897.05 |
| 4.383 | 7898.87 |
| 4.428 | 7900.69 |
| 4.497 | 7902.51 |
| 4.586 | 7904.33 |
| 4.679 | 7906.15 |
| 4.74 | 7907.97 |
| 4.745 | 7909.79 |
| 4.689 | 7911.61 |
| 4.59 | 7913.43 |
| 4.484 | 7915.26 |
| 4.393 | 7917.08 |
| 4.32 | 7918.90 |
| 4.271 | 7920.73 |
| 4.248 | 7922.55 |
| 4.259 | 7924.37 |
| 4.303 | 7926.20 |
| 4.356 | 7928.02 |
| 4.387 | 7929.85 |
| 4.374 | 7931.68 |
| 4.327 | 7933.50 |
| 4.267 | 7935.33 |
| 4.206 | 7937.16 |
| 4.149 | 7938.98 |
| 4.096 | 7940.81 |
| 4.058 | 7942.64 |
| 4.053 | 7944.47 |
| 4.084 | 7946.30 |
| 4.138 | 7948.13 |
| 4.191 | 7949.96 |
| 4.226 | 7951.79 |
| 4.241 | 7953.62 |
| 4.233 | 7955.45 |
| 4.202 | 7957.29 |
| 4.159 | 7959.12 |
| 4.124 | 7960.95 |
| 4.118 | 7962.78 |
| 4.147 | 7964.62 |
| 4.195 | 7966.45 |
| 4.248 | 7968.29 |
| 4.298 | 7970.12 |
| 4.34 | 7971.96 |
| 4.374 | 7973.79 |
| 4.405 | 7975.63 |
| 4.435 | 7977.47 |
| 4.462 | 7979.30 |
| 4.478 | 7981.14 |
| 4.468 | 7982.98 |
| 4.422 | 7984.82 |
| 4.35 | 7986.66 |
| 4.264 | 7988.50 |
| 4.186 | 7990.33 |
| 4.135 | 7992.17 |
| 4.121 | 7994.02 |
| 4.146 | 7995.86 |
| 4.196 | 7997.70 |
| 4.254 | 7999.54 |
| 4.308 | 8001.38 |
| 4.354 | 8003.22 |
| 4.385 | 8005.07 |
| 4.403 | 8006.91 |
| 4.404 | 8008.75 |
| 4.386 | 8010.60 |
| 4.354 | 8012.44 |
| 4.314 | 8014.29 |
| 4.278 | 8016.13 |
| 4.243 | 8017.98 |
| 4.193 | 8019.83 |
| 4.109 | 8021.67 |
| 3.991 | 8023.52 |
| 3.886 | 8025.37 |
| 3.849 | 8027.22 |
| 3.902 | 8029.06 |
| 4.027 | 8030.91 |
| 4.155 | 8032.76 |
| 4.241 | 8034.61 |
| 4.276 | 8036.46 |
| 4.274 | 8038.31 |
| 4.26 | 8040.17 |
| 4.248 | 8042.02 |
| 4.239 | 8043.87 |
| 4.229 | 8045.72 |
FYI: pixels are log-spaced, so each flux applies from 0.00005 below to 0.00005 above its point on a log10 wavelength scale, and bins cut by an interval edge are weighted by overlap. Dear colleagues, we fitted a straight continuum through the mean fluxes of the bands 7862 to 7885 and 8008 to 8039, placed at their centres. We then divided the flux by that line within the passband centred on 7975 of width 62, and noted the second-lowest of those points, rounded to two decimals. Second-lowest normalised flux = 0.95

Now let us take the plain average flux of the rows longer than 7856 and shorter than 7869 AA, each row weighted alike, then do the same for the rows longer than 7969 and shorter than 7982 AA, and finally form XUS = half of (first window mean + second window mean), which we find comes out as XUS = 4.39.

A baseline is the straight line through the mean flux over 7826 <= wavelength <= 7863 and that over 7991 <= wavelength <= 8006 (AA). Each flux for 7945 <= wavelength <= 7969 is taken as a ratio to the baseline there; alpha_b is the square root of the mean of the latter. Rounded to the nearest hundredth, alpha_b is 0.99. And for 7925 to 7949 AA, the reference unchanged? 0.99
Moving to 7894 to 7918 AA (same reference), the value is 1.02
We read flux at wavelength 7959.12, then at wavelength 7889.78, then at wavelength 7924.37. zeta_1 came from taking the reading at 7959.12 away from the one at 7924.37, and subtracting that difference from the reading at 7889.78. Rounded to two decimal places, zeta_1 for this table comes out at 4.24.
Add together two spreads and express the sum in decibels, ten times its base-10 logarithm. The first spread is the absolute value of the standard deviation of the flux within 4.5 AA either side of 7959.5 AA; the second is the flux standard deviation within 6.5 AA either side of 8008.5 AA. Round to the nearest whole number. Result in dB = -11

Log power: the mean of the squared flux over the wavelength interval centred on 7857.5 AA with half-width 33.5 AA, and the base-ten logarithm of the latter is 1.29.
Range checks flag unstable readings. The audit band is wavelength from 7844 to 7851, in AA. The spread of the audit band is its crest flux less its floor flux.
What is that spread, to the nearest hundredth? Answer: 0.15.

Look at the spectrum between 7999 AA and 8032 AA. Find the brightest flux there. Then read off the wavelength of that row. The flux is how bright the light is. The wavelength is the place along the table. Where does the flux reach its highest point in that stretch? 8008.75 AA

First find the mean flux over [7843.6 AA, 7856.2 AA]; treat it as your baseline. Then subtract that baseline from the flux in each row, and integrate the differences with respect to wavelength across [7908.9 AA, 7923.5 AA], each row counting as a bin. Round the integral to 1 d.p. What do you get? 1.0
